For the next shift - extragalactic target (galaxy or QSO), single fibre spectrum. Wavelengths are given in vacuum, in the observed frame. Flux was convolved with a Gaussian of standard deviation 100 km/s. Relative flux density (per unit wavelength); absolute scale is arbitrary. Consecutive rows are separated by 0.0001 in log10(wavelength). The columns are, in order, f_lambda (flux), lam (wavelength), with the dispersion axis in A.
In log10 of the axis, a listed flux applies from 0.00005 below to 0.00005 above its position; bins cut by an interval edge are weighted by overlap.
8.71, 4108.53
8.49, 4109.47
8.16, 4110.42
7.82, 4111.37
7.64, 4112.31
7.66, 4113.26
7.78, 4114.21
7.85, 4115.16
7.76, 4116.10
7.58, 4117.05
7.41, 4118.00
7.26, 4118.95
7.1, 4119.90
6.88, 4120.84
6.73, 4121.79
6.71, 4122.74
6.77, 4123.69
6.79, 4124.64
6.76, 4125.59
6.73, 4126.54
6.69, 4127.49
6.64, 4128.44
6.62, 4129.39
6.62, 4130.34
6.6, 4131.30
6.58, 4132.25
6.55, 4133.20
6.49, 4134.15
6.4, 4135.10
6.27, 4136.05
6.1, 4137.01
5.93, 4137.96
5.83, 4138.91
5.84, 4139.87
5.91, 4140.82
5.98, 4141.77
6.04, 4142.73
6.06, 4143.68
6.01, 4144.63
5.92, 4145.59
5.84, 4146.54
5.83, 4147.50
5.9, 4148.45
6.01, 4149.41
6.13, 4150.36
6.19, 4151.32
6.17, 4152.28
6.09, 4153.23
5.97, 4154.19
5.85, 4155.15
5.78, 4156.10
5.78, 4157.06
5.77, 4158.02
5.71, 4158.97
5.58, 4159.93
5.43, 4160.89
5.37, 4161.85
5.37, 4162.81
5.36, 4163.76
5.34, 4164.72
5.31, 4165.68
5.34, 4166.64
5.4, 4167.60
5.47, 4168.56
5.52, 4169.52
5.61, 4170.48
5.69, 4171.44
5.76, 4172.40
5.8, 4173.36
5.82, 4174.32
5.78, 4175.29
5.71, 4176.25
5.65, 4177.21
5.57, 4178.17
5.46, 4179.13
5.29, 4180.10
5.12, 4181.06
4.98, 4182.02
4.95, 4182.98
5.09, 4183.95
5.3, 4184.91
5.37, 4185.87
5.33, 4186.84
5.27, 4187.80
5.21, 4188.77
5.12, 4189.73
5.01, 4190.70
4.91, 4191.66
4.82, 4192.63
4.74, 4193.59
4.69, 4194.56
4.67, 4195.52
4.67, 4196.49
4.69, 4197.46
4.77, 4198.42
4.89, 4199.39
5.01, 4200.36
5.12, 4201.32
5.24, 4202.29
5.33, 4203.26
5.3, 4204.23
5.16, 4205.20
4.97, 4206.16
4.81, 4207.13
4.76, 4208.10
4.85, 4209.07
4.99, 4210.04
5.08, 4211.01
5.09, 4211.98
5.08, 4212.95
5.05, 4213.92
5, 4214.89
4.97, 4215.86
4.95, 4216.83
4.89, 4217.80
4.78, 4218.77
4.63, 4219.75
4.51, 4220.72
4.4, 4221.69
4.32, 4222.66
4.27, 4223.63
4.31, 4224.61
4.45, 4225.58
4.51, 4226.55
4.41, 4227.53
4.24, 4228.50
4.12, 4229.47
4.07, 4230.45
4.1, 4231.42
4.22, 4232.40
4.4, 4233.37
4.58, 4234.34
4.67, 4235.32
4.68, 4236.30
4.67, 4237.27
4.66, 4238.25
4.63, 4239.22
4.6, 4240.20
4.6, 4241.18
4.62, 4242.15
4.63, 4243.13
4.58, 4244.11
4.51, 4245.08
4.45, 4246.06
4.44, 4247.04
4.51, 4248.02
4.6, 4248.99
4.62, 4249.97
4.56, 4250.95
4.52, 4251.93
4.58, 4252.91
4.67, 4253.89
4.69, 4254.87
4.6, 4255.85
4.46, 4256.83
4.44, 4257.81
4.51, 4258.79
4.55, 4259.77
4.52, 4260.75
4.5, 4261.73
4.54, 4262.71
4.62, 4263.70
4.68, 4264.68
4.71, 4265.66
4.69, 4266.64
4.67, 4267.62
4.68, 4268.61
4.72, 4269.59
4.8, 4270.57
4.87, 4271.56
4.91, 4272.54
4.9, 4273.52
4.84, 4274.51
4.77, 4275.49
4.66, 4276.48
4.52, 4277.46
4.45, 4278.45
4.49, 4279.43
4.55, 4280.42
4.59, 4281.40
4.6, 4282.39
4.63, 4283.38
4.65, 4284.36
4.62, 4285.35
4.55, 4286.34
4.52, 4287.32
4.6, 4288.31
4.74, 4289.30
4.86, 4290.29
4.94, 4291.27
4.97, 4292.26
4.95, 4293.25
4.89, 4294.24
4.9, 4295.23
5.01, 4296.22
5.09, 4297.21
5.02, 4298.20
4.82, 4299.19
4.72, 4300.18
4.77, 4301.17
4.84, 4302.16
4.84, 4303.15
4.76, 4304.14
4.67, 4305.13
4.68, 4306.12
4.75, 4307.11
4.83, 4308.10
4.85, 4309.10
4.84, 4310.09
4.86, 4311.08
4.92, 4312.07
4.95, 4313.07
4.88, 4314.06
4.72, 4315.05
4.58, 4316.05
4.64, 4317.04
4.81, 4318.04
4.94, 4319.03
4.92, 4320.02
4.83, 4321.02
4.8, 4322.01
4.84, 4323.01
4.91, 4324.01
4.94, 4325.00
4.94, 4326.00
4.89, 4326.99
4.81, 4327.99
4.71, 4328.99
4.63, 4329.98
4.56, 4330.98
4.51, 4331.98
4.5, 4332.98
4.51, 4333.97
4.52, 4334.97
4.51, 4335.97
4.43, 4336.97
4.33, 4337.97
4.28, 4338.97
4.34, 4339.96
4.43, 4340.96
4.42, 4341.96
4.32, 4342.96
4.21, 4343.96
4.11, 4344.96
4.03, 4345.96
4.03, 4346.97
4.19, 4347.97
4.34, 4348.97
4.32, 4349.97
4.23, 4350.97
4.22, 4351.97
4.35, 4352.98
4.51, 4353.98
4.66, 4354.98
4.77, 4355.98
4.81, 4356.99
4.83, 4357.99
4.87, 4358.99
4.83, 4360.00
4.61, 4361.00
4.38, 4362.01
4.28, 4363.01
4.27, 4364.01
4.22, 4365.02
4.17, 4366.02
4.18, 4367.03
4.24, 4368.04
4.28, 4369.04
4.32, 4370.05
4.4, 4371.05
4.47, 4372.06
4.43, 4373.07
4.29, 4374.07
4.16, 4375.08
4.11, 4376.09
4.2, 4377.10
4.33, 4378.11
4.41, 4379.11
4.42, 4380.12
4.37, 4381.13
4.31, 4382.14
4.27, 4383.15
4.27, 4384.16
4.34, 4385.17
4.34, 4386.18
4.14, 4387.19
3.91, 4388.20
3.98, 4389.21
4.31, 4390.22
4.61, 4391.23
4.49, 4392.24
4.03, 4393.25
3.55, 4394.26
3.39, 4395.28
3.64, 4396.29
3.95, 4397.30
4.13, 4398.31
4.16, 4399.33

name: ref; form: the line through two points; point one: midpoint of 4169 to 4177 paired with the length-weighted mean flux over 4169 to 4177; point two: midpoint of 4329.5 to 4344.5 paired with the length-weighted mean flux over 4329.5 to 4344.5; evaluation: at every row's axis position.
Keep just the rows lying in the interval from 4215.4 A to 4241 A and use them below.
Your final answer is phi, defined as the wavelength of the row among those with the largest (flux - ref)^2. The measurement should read 4230.45 A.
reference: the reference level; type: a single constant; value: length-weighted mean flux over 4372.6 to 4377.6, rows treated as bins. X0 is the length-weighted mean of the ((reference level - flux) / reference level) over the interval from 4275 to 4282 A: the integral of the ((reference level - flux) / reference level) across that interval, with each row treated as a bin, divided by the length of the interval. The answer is -0.08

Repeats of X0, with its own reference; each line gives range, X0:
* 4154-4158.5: -0.37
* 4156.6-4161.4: -0.33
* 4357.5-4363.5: -0.09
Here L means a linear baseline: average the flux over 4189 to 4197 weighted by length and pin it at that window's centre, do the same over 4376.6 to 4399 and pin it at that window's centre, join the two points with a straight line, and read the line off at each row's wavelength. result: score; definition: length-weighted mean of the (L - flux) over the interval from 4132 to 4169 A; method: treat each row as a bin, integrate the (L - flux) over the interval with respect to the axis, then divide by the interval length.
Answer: -0.87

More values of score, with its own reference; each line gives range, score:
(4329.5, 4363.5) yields -0.14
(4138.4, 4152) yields -0.96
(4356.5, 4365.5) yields -0.32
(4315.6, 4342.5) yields -0.29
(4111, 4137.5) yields -1.87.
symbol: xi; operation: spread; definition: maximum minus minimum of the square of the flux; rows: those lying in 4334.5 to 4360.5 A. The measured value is 7.5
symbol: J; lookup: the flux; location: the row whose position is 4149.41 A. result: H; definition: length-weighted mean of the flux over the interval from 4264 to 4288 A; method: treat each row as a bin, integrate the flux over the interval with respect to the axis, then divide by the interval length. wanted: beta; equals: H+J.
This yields 10.7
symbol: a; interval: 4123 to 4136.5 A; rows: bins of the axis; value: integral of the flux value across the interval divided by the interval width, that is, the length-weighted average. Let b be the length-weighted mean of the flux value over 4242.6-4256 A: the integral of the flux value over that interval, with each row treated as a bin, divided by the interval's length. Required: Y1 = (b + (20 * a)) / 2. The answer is 68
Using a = 6.6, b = 4.6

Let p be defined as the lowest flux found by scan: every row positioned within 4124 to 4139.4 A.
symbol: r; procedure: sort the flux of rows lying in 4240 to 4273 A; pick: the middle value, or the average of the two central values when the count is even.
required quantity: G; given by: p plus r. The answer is 10.4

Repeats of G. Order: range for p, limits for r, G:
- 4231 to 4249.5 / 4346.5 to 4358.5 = 8.4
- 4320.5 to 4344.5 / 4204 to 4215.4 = 9.2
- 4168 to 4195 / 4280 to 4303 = 9.5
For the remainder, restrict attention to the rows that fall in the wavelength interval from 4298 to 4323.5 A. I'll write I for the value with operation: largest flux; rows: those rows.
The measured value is 5.02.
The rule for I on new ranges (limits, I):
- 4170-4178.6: 5.82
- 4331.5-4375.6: 4.87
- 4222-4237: 4.68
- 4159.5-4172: 5.69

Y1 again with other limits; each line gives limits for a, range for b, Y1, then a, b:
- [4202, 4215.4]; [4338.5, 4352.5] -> 53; 5.0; 4.2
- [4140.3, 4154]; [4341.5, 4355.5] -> 62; 6.0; 4.3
